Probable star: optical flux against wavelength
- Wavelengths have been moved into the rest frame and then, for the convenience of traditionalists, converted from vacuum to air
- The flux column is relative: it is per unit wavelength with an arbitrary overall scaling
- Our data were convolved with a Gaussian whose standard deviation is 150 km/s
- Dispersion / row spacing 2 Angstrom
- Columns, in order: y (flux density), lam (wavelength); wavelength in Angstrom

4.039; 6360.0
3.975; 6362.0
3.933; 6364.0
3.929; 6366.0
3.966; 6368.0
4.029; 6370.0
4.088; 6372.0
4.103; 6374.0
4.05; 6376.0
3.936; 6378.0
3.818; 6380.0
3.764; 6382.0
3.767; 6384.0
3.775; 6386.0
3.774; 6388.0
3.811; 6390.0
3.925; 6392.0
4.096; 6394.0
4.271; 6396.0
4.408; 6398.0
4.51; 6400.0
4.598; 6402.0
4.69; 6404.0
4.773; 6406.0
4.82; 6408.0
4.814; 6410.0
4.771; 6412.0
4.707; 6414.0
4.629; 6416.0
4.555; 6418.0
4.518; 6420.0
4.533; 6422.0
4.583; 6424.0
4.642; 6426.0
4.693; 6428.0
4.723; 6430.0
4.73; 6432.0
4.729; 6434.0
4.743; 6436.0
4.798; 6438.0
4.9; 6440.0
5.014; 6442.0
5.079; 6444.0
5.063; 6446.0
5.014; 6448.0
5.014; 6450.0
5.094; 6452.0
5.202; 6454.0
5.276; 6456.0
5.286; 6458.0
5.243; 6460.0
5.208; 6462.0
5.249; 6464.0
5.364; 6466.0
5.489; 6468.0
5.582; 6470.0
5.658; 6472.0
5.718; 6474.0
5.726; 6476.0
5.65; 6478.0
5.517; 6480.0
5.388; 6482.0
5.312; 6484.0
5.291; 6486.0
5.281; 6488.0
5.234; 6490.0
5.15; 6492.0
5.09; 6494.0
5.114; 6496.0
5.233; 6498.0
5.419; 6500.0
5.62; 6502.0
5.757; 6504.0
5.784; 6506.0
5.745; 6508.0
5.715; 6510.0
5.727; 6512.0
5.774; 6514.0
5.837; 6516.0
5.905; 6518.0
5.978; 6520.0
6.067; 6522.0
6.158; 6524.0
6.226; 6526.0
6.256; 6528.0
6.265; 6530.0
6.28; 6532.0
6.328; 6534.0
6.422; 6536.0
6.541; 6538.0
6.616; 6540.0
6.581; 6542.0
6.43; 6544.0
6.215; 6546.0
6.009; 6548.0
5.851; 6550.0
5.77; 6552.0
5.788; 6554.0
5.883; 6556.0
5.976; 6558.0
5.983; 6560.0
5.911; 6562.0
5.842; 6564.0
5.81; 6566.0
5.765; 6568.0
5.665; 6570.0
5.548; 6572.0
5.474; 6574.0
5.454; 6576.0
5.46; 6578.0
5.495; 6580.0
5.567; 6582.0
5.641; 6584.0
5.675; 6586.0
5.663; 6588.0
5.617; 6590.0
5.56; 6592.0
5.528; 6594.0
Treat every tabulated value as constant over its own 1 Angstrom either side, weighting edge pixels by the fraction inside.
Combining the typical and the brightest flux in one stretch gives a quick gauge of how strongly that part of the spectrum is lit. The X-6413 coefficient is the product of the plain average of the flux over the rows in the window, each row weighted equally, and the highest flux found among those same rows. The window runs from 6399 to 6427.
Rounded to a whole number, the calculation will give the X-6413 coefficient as 22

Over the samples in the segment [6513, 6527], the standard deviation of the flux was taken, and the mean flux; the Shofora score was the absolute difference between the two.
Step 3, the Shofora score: 5.8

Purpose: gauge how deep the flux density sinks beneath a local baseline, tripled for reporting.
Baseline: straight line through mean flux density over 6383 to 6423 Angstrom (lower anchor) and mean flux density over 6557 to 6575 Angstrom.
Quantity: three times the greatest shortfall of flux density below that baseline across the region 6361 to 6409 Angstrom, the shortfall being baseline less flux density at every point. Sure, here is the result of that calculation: 1.5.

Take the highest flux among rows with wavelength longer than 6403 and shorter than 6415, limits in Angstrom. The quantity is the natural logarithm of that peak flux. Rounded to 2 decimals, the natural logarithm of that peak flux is 1.57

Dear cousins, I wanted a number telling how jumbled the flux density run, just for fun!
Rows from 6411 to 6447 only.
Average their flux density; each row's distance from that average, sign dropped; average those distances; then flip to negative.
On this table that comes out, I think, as -0.13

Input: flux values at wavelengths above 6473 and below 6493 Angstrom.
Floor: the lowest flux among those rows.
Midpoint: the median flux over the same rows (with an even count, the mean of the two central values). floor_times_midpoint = 28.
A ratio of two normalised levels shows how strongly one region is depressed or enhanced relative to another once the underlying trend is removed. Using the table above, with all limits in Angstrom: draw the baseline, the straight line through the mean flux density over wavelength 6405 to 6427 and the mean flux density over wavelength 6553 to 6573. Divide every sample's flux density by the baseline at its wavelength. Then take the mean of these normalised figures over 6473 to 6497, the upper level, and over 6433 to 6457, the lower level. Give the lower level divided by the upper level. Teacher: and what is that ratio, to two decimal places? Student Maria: 0.99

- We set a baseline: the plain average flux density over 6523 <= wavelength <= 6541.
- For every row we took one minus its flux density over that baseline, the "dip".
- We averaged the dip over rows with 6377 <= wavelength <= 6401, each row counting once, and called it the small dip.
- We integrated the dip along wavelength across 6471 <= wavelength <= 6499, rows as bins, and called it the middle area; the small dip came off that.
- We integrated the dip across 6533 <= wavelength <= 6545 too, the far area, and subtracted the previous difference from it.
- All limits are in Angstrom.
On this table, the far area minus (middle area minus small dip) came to -4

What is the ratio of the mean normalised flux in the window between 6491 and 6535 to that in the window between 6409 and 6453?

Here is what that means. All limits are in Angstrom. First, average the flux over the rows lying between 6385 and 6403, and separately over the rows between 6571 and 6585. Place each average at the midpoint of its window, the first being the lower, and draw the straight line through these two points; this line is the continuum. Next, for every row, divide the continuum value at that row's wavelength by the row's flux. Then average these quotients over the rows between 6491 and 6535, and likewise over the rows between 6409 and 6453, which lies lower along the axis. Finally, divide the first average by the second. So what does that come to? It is 0.95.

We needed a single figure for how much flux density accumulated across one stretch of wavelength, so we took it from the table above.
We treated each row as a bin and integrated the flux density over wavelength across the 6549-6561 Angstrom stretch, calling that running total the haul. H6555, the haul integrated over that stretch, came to 71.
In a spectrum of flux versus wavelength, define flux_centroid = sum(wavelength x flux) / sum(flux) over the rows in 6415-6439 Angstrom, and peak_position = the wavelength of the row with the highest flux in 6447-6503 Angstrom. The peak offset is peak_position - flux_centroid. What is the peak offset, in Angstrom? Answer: 48.9 Angstrom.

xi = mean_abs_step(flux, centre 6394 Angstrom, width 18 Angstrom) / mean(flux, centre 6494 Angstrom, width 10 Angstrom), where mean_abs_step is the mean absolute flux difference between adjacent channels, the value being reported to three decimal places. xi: 0.020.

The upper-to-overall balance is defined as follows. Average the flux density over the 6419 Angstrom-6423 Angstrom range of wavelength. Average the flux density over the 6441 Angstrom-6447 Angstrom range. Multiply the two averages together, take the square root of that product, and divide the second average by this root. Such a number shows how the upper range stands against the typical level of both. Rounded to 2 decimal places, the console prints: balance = 1.06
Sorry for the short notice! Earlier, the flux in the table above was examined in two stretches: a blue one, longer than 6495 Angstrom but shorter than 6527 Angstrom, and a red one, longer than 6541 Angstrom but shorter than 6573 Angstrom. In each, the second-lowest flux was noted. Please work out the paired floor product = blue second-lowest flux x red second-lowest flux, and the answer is 30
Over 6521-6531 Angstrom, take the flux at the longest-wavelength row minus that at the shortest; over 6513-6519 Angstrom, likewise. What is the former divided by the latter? 1.5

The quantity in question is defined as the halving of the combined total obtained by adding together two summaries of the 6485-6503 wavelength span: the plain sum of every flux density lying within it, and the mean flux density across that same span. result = 26.4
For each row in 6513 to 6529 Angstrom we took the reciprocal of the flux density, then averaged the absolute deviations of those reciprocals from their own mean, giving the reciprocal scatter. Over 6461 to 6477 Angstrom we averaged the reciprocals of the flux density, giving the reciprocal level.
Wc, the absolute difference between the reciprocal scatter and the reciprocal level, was 0.178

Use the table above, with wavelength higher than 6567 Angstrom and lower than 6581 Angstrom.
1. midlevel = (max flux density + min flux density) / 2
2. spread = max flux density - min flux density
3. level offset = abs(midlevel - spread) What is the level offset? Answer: 5.30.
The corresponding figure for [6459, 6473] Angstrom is 4.98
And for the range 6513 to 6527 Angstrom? 5.55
